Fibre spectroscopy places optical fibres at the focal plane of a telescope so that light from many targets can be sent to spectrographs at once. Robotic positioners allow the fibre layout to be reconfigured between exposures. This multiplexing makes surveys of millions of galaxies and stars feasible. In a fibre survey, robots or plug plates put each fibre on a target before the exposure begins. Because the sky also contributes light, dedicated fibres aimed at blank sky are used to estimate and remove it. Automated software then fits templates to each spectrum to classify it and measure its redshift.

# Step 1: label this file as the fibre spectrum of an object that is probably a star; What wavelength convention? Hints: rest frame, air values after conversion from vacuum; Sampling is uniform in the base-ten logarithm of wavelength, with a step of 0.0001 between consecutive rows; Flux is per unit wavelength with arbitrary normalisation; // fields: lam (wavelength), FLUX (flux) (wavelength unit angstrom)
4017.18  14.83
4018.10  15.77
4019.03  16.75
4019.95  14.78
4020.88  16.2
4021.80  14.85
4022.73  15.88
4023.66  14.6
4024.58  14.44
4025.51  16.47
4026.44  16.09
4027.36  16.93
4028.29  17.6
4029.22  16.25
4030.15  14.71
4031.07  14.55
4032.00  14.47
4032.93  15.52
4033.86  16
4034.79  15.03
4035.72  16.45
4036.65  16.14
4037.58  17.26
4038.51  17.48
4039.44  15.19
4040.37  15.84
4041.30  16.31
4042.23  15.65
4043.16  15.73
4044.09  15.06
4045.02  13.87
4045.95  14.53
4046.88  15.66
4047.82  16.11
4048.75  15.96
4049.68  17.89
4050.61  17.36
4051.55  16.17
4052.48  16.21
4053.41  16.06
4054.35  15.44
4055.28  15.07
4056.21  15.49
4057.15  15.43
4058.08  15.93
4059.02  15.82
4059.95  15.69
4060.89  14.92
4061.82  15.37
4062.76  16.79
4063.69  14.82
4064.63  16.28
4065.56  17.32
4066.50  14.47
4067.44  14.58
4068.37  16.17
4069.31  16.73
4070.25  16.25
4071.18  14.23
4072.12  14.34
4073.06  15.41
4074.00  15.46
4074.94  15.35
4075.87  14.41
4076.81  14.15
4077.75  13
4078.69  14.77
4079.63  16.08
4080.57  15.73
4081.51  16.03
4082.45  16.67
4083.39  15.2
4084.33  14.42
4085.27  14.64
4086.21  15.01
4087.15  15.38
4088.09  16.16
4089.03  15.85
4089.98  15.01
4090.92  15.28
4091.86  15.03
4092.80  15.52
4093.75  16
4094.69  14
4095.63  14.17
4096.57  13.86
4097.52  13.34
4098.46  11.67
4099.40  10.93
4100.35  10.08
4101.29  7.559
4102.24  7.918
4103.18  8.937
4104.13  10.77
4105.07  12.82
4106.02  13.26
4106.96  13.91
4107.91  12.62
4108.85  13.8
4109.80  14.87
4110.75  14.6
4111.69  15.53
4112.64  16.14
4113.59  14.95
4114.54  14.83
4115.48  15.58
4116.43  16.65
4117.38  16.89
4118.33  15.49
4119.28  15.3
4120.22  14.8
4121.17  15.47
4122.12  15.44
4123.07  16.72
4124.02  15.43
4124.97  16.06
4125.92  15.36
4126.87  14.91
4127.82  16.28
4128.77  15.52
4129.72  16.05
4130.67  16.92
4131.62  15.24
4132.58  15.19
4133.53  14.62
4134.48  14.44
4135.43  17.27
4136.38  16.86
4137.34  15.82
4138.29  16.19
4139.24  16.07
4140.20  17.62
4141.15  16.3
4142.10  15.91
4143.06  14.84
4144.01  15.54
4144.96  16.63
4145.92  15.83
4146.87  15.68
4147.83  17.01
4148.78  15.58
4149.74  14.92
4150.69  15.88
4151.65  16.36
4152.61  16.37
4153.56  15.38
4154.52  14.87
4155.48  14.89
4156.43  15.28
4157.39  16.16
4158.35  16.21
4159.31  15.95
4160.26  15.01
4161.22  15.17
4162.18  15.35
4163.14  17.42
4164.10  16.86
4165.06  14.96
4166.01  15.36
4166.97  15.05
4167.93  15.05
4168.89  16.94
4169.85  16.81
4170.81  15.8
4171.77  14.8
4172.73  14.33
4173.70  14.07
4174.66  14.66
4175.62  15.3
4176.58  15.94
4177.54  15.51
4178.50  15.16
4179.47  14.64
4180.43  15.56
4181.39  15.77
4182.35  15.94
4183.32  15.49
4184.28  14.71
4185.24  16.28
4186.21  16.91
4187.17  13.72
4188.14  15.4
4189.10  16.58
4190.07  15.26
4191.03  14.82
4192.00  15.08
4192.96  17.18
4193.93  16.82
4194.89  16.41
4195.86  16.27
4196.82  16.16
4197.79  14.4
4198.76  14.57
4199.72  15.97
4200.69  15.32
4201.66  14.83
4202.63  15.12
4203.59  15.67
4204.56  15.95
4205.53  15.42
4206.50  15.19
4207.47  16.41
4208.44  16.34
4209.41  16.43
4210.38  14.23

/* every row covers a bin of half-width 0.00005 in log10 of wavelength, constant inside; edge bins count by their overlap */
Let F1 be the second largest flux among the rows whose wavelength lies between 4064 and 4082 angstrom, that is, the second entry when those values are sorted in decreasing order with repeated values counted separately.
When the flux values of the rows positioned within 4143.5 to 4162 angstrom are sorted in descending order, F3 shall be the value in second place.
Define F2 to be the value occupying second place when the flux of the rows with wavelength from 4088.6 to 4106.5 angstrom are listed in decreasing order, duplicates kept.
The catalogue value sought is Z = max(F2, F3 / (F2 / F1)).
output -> 17.6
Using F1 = 16.73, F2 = 15.85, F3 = 16.63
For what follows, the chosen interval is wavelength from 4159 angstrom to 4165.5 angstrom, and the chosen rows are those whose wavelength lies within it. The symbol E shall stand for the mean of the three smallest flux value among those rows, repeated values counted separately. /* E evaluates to 15.0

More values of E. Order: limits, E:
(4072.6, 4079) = 13.9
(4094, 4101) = 10.9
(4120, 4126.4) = 15.2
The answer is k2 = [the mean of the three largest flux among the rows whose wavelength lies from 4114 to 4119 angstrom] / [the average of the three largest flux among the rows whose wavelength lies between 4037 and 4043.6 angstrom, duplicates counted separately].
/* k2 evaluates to 0.962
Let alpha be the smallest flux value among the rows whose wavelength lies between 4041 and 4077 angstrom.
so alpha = 13.87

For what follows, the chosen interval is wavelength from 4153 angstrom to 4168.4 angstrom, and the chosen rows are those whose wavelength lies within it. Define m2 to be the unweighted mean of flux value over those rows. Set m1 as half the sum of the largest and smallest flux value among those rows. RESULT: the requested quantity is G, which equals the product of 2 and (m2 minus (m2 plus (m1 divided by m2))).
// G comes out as -2.08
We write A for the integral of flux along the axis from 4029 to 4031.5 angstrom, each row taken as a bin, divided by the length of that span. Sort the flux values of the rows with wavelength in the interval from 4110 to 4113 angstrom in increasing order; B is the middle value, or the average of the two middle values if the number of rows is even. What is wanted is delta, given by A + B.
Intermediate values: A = 15.1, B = 15.5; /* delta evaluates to 31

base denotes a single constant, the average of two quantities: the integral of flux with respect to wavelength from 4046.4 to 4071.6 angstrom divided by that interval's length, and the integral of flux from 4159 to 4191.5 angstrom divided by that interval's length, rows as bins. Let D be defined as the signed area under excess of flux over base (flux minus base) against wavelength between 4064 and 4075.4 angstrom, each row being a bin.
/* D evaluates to -2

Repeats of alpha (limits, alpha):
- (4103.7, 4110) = 10.77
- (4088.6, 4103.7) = 7.559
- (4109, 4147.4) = 14.44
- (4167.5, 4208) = 13.72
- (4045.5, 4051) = 14.53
